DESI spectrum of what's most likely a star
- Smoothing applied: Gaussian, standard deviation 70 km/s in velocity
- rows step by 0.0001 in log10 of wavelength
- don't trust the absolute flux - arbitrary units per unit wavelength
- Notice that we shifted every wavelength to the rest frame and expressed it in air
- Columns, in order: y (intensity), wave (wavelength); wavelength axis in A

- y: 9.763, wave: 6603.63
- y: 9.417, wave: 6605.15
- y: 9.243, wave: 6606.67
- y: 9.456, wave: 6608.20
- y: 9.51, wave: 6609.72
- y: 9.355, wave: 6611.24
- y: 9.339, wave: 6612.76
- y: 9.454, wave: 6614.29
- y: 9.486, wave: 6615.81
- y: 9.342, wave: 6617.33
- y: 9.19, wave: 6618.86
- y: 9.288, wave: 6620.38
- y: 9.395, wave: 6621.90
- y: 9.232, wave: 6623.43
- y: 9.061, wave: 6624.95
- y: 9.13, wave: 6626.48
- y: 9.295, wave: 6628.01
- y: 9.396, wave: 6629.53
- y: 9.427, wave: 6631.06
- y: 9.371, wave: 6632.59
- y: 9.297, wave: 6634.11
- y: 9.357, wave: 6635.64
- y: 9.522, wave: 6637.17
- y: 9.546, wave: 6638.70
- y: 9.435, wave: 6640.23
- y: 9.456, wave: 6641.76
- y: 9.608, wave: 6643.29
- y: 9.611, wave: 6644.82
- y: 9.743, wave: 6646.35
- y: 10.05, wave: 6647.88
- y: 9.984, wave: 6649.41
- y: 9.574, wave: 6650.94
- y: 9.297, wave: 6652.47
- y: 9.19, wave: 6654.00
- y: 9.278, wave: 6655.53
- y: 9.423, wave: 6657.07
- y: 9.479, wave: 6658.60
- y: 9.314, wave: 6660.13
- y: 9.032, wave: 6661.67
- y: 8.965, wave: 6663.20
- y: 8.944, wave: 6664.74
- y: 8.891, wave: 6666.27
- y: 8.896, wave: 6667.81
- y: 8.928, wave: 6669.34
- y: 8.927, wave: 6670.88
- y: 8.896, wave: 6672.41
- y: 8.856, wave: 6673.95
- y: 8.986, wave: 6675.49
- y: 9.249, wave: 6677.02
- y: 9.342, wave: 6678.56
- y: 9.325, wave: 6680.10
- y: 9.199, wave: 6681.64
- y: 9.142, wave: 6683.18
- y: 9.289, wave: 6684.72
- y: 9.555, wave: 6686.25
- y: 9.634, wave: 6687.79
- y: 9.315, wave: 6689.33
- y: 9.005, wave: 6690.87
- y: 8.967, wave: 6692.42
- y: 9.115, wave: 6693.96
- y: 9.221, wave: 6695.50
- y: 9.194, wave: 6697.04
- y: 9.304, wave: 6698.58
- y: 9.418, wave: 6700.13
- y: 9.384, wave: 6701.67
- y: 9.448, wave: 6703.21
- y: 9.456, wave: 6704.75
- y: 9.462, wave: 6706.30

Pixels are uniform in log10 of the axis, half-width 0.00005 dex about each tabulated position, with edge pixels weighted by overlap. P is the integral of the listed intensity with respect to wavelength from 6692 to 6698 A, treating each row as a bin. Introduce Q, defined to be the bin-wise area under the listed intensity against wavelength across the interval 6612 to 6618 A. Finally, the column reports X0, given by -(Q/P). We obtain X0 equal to -1.03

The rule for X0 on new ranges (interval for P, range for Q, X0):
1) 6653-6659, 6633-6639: -1.01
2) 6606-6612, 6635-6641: -1.01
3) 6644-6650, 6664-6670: -0.91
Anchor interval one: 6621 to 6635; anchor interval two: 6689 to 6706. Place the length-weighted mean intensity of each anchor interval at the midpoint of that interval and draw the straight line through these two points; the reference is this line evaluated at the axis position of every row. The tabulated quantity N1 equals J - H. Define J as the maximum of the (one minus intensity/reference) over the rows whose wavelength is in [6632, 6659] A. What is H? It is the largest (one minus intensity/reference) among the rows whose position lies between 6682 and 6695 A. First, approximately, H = 0.032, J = 0.010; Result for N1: -0.022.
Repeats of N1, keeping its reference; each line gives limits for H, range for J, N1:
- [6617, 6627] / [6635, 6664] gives 0.008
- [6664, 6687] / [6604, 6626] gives -0.020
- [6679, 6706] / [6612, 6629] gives -0.007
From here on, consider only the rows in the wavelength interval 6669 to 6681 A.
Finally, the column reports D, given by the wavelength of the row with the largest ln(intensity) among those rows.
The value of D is 6678.56 A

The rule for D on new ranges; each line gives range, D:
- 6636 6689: 6647.88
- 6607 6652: 6647.88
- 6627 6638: 6637.17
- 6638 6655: 6647.88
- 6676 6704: 6687.79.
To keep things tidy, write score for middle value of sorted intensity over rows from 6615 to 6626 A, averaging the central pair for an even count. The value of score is 9.29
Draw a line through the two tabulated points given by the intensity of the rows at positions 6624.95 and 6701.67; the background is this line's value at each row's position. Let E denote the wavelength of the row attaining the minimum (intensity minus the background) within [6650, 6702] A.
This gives 6673.95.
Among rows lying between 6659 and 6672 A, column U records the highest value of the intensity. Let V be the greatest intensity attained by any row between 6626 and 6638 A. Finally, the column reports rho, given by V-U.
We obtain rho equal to 0.21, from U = 9.314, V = 9.522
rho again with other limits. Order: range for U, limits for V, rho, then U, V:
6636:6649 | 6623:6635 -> -0.62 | 10.05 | 9.427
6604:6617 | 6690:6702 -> -0.09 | 9.51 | 9.418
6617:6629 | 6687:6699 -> 0.24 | 9.395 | 9.634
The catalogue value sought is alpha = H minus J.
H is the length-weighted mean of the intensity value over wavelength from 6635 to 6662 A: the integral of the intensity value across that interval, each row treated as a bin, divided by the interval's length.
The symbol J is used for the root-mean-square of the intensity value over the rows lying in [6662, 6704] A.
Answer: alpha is 0.34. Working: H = 9.50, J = 9.17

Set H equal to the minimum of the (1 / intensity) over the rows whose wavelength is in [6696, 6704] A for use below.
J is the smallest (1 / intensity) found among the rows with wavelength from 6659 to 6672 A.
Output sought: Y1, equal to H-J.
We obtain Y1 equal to -0.0015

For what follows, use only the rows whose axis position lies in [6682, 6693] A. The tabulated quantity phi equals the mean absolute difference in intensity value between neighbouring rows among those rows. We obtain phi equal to 0.193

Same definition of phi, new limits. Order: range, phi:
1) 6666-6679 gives 0.074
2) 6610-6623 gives 0.095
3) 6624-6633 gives 0.084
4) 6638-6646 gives 0.072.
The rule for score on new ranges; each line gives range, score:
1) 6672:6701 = 9.22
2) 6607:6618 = 9.45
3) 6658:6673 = 8.94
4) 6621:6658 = 9.41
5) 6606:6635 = 9.34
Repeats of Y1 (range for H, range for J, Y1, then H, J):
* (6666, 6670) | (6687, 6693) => 0.0082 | 0.112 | 0.104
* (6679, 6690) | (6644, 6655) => 0.0043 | 0.104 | 0.100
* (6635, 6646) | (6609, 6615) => -0.0011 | 0.104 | 0.105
